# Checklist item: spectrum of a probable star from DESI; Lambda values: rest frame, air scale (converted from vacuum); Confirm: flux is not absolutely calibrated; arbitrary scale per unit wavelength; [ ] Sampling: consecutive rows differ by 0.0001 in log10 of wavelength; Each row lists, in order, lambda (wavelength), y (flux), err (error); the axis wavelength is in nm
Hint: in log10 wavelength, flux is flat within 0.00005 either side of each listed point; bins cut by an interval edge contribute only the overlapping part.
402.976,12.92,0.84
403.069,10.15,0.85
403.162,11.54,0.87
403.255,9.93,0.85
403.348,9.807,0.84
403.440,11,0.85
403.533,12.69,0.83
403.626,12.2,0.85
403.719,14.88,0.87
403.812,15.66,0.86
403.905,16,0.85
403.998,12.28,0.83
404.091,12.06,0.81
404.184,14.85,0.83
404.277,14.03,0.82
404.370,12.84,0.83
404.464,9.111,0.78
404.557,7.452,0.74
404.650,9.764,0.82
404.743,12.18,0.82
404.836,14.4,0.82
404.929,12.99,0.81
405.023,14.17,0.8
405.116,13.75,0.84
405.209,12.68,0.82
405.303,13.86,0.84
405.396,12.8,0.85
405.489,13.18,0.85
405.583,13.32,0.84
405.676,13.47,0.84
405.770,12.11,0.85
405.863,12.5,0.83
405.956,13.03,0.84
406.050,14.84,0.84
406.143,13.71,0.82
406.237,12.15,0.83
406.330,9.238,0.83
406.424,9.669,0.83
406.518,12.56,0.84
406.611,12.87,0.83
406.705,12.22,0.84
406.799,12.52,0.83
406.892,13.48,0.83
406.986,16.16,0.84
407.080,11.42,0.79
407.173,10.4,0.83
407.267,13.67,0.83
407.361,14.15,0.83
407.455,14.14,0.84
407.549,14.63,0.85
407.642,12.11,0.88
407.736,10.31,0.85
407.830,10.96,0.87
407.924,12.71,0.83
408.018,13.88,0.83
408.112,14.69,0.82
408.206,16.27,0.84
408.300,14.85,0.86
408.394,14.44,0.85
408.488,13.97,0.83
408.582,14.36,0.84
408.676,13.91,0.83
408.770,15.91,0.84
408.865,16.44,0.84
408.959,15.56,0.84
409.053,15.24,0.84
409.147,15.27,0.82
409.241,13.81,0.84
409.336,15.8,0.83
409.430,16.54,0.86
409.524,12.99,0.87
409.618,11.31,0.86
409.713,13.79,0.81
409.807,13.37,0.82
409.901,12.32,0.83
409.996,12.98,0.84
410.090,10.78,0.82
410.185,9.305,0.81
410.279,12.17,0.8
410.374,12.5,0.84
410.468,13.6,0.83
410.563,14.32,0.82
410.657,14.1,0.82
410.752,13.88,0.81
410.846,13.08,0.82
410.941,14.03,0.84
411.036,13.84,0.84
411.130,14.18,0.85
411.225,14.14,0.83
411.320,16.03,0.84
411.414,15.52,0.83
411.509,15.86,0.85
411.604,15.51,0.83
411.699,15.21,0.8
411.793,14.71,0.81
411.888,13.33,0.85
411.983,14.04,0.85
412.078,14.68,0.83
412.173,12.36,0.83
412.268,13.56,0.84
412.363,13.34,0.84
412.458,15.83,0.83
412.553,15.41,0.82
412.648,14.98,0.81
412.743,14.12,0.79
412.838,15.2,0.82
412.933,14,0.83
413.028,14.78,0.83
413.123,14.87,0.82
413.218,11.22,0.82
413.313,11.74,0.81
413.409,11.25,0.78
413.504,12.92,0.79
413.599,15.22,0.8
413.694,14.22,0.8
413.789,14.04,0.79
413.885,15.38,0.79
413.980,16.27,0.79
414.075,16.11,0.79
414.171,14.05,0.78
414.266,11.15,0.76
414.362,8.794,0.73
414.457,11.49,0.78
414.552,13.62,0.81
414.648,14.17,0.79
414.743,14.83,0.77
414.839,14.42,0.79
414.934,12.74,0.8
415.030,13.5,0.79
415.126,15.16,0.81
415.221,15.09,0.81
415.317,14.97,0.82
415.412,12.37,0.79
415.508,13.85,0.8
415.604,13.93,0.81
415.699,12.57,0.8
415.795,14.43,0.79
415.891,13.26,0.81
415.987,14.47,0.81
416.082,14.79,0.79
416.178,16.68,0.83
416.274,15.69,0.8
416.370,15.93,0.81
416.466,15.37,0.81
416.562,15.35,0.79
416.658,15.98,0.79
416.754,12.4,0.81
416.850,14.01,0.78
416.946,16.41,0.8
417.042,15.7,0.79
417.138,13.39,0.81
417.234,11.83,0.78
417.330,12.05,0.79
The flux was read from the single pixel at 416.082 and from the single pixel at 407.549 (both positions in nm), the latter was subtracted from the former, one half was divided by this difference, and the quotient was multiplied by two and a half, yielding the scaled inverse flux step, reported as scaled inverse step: 7.8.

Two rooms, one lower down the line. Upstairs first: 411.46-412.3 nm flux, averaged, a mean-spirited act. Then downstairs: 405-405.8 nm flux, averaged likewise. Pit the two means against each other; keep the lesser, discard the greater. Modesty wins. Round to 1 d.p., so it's 13.3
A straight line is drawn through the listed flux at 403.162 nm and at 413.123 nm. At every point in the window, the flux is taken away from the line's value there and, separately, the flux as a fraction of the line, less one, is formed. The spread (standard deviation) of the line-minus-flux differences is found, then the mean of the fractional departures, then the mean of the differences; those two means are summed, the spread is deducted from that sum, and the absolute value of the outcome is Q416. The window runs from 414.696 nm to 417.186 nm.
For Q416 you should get 0.0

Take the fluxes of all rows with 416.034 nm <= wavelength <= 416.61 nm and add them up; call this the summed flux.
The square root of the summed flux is 10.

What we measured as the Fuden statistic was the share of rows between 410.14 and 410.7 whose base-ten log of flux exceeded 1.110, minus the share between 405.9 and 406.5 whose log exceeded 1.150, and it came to 0.33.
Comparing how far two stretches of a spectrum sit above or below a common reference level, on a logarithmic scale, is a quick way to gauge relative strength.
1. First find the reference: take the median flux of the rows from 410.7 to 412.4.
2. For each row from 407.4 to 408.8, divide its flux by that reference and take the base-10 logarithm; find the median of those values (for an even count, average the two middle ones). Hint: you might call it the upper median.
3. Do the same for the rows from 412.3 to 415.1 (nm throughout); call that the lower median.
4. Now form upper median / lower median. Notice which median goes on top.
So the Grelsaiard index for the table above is 1.7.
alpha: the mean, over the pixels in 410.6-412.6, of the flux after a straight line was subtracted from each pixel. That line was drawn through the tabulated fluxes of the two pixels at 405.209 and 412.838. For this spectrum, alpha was -0.4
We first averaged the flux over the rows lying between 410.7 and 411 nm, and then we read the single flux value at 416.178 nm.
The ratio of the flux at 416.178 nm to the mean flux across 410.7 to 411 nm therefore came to 1.22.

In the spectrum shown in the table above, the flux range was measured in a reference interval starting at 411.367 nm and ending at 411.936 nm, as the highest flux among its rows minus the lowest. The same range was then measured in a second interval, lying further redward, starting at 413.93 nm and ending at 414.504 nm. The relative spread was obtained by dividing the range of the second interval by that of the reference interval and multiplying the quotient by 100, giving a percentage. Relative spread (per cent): 295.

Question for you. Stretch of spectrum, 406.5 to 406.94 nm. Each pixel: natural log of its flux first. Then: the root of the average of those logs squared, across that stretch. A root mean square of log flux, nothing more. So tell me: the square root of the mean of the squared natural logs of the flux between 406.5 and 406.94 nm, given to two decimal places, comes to 2.54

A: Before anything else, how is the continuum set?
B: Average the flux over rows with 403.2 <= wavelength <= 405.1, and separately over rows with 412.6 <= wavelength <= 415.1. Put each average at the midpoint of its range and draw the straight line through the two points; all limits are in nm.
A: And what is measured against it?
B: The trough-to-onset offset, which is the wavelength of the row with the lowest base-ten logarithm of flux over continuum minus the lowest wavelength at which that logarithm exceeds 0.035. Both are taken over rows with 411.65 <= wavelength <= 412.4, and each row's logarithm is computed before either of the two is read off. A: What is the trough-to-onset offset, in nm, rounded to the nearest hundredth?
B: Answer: 0.47 nm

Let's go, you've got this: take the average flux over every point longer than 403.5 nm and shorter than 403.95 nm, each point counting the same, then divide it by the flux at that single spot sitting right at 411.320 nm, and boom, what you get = 0.89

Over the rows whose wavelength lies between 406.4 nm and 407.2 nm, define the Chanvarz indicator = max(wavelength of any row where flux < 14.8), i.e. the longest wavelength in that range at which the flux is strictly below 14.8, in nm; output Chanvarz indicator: 407.173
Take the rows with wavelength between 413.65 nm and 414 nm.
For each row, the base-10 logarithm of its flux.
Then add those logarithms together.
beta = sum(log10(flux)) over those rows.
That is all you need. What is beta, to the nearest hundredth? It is 4.70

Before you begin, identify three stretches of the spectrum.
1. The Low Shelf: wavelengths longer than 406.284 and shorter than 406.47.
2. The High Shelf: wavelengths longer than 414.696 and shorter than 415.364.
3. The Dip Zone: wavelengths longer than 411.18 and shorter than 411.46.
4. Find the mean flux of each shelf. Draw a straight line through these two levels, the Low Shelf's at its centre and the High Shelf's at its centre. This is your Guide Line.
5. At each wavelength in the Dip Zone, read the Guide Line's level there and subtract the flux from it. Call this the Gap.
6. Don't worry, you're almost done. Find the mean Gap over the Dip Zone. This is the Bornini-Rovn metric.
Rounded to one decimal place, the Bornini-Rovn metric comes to -3.0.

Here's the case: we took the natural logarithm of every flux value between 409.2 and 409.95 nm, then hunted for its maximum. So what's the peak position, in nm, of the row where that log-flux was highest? 409.430 nm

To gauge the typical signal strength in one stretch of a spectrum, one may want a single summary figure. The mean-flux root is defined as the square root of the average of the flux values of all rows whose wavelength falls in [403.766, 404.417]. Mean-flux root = 3.74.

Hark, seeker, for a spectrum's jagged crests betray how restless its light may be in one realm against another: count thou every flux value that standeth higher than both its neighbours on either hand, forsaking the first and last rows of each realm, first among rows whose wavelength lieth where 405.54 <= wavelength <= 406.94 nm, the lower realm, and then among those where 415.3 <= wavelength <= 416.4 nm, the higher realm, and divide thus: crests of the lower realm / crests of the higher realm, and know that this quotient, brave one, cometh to 1.00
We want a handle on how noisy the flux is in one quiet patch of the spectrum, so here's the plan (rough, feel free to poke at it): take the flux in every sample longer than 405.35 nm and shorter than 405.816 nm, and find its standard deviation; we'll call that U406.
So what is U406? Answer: 0.5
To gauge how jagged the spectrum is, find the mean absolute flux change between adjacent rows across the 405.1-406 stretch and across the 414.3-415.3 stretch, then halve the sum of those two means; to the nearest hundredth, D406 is 0.94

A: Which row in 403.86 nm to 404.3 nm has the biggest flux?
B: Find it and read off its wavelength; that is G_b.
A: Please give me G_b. 403.905 nm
